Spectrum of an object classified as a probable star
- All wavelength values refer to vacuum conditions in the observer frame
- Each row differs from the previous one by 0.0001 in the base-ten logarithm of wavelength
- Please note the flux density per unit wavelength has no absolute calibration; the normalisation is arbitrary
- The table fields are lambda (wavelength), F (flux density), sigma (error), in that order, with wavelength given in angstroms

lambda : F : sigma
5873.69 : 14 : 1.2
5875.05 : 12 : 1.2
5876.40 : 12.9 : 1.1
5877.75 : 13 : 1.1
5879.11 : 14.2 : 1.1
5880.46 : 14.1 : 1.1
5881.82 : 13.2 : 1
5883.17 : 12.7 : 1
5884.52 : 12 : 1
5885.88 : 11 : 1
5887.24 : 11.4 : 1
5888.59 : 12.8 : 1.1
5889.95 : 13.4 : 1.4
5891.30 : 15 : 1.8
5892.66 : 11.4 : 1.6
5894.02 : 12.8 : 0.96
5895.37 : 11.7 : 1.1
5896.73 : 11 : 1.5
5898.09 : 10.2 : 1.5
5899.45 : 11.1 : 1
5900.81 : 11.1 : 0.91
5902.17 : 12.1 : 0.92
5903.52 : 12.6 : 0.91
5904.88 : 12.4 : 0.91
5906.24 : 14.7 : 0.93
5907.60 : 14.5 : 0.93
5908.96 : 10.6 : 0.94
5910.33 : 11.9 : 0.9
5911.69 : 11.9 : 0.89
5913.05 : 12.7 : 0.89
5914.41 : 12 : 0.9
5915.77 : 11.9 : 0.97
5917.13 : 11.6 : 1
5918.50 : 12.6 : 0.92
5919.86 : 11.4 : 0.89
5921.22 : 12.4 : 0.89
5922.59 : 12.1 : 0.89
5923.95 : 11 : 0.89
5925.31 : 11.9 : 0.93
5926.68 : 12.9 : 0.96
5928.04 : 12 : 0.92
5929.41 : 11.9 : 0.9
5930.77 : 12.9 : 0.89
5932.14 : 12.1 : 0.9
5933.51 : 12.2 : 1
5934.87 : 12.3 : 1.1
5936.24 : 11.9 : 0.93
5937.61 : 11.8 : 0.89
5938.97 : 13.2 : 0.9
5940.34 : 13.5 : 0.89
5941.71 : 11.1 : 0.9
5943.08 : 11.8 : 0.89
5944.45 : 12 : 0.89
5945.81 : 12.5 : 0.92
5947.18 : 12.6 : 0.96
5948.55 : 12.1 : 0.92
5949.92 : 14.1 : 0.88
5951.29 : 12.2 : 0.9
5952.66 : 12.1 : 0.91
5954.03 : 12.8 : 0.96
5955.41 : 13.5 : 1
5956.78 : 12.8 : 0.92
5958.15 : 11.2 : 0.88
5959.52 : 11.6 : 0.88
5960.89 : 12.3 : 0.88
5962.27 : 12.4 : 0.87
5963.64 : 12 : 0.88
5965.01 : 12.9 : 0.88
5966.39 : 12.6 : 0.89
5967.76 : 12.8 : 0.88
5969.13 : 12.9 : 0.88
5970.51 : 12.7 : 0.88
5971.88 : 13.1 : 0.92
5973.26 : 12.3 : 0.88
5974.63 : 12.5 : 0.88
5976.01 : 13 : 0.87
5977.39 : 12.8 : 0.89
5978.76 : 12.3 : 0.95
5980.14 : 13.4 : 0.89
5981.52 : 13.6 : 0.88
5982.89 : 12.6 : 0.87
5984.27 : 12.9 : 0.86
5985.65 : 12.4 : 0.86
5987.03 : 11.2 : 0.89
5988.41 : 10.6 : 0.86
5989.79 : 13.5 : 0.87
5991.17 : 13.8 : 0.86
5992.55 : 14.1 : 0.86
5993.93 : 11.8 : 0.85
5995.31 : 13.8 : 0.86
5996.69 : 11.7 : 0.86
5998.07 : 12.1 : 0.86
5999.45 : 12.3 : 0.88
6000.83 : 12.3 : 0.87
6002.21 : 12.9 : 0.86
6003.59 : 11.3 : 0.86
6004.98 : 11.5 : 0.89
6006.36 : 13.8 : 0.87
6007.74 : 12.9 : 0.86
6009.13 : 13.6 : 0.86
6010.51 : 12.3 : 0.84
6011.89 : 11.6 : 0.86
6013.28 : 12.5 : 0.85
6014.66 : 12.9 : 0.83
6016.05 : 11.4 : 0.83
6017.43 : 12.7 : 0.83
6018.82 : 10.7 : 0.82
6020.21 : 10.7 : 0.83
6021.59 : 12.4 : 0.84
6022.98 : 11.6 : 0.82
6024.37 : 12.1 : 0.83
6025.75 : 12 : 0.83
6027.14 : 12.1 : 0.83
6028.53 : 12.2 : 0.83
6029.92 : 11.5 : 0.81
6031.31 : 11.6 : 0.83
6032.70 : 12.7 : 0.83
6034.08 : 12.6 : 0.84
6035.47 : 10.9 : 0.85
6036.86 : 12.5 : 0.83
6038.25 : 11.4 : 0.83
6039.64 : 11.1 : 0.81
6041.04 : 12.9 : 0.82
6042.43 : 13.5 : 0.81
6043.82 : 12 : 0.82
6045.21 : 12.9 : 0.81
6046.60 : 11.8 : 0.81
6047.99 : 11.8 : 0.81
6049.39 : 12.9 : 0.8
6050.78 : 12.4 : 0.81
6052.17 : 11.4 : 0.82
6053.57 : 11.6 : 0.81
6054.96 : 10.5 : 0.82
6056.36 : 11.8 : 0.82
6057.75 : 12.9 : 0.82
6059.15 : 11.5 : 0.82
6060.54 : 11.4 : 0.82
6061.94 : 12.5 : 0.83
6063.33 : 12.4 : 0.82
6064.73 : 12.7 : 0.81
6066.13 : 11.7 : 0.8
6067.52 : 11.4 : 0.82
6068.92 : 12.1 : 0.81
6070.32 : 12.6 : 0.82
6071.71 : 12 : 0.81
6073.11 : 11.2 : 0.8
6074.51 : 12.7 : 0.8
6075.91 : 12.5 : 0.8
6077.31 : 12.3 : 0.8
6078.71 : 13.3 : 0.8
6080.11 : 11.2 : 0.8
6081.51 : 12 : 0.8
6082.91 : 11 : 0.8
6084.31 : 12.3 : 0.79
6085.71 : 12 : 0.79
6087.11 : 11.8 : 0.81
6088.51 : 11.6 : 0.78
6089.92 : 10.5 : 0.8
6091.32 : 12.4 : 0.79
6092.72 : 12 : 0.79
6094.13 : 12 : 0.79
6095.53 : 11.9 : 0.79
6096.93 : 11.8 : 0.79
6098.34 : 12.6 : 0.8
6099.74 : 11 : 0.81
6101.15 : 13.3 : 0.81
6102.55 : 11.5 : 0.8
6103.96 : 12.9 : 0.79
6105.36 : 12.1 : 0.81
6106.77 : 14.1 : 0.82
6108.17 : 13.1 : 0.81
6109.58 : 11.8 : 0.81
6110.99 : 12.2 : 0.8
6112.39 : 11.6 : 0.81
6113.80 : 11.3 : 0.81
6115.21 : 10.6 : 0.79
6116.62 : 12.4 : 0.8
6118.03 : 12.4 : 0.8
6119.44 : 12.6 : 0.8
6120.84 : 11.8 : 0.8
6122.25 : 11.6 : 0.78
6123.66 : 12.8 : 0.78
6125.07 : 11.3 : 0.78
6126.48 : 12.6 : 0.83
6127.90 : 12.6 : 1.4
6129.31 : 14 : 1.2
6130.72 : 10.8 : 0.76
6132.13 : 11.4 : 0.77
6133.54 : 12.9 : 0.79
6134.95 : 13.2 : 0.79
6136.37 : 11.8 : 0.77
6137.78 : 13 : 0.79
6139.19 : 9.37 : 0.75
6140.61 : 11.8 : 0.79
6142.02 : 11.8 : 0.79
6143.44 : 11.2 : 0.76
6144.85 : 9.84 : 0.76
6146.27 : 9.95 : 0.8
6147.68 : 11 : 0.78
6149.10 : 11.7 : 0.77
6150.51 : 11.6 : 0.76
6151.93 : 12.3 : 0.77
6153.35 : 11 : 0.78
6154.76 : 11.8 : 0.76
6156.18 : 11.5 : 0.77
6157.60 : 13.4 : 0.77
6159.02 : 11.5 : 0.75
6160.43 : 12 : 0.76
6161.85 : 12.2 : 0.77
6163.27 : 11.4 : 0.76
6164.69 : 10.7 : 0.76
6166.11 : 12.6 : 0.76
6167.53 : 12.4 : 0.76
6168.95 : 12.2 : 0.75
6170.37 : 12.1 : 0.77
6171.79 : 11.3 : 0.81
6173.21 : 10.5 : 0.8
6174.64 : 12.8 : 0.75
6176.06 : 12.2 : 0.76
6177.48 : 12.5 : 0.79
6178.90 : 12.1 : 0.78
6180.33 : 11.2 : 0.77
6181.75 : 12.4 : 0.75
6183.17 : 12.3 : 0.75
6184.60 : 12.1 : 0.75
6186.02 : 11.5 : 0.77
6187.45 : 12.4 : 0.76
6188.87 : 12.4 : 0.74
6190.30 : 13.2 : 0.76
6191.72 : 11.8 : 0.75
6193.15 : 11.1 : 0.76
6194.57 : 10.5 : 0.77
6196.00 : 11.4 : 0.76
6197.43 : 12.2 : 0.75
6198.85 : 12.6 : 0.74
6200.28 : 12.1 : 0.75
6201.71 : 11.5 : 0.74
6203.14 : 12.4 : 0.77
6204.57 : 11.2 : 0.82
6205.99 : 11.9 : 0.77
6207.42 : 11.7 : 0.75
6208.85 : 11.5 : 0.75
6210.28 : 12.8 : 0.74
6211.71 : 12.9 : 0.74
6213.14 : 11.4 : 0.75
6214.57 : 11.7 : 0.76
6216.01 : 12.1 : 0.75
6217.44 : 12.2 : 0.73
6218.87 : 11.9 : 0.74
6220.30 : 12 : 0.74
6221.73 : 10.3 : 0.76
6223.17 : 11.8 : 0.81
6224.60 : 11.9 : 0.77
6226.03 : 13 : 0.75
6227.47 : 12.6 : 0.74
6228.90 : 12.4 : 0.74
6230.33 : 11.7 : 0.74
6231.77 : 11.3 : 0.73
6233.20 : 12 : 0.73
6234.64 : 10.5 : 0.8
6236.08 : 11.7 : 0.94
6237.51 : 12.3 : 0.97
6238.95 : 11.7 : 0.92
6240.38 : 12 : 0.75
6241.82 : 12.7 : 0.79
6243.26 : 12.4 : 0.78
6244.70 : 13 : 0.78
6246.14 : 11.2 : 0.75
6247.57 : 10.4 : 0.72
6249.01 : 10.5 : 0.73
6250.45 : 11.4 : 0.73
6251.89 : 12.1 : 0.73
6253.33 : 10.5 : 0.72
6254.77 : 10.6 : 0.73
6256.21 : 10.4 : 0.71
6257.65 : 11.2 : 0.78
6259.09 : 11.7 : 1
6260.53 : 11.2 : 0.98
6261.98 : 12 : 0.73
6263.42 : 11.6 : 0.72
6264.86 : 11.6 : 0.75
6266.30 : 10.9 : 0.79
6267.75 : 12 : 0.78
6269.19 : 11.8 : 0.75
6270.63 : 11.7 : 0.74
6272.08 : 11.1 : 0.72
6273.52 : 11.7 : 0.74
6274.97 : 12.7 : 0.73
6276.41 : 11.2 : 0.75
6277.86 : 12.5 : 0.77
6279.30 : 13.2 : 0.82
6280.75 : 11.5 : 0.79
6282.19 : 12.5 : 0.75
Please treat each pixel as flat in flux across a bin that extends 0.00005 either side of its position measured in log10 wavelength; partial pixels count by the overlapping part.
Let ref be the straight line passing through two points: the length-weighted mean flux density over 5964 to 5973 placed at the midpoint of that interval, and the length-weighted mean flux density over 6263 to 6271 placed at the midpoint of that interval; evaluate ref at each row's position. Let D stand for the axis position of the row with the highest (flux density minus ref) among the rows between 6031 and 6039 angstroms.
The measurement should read 6032.70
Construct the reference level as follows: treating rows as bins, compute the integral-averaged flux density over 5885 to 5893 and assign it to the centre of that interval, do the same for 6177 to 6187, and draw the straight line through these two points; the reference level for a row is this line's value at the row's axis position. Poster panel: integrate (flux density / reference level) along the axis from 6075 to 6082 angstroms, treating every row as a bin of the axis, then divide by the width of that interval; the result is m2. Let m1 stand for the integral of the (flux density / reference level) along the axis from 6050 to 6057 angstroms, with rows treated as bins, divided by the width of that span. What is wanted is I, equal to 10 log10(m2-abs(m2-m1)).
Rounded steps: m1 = 0.94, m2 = 1.01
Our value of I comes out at -0.25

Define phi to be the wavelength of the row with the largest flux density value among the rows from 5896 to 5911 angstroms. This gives 5906.24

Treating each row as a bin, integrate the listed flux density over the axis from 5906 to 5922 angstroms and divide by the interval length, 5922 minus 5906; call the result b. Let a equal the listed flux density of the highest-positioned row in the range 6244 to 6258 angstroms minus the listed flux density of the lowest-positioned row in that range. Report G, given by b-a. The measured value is 14.1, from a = -1.8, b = 12.3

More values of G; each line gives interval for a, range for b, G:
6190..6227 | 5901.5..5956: 12.5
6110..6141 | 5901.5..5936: 12.7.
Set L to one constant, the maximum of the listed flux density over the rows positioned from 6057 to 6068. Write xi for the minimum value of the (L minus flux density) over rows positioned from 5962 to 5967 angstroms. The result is 0.0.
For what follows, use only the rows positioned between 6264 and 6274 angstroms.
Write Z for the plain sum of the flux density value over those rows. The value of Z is 81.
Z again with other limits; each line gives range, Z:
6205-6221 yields 132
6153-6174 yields 177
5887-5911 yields 221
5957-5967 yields 85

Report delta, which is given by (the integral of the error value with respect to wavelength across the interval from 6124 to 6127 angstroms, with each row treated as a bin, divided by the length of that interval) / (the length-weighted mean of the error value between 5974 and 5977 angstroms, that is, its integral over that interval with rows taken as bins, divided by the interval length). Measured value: 0.92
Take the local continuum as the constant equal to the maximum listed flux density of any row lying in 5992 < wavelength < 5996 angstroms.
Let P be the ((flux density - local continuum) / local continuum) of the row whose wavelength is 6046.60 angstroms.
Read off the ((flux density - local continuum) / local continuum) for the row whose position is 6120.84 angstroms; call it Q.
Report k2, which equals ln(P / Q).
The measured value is 0.0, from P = -0.16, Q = -0.16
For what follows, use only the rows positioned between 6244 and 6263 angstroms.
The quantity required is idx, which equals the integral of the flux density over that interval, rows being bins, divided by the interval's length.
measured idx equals 11.3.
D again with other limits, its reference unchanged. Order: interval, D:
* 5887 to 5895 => 5891.30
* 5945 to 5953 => 5949.92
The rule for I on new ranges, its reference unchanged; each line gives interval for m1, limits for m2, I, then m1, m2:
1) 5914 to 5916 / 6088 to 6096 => -0.18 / 0.96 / 0.96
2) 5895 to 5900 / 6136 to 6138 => -0.58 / 0.87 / 1.02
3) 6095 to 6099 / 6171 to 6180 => -0.09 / 0.99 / 0.99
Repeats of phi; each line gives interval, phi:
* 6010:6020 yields 6014.66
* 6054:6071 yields 6057.75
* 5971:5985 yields 5981.52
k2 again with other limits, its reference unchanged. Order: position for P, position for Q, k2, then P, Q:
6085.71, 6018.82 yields -0.5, -0.15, -0.24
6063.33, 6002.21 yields 0.3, -0.12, -0.09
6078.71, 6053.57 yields -1.1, -0.06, -0.18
